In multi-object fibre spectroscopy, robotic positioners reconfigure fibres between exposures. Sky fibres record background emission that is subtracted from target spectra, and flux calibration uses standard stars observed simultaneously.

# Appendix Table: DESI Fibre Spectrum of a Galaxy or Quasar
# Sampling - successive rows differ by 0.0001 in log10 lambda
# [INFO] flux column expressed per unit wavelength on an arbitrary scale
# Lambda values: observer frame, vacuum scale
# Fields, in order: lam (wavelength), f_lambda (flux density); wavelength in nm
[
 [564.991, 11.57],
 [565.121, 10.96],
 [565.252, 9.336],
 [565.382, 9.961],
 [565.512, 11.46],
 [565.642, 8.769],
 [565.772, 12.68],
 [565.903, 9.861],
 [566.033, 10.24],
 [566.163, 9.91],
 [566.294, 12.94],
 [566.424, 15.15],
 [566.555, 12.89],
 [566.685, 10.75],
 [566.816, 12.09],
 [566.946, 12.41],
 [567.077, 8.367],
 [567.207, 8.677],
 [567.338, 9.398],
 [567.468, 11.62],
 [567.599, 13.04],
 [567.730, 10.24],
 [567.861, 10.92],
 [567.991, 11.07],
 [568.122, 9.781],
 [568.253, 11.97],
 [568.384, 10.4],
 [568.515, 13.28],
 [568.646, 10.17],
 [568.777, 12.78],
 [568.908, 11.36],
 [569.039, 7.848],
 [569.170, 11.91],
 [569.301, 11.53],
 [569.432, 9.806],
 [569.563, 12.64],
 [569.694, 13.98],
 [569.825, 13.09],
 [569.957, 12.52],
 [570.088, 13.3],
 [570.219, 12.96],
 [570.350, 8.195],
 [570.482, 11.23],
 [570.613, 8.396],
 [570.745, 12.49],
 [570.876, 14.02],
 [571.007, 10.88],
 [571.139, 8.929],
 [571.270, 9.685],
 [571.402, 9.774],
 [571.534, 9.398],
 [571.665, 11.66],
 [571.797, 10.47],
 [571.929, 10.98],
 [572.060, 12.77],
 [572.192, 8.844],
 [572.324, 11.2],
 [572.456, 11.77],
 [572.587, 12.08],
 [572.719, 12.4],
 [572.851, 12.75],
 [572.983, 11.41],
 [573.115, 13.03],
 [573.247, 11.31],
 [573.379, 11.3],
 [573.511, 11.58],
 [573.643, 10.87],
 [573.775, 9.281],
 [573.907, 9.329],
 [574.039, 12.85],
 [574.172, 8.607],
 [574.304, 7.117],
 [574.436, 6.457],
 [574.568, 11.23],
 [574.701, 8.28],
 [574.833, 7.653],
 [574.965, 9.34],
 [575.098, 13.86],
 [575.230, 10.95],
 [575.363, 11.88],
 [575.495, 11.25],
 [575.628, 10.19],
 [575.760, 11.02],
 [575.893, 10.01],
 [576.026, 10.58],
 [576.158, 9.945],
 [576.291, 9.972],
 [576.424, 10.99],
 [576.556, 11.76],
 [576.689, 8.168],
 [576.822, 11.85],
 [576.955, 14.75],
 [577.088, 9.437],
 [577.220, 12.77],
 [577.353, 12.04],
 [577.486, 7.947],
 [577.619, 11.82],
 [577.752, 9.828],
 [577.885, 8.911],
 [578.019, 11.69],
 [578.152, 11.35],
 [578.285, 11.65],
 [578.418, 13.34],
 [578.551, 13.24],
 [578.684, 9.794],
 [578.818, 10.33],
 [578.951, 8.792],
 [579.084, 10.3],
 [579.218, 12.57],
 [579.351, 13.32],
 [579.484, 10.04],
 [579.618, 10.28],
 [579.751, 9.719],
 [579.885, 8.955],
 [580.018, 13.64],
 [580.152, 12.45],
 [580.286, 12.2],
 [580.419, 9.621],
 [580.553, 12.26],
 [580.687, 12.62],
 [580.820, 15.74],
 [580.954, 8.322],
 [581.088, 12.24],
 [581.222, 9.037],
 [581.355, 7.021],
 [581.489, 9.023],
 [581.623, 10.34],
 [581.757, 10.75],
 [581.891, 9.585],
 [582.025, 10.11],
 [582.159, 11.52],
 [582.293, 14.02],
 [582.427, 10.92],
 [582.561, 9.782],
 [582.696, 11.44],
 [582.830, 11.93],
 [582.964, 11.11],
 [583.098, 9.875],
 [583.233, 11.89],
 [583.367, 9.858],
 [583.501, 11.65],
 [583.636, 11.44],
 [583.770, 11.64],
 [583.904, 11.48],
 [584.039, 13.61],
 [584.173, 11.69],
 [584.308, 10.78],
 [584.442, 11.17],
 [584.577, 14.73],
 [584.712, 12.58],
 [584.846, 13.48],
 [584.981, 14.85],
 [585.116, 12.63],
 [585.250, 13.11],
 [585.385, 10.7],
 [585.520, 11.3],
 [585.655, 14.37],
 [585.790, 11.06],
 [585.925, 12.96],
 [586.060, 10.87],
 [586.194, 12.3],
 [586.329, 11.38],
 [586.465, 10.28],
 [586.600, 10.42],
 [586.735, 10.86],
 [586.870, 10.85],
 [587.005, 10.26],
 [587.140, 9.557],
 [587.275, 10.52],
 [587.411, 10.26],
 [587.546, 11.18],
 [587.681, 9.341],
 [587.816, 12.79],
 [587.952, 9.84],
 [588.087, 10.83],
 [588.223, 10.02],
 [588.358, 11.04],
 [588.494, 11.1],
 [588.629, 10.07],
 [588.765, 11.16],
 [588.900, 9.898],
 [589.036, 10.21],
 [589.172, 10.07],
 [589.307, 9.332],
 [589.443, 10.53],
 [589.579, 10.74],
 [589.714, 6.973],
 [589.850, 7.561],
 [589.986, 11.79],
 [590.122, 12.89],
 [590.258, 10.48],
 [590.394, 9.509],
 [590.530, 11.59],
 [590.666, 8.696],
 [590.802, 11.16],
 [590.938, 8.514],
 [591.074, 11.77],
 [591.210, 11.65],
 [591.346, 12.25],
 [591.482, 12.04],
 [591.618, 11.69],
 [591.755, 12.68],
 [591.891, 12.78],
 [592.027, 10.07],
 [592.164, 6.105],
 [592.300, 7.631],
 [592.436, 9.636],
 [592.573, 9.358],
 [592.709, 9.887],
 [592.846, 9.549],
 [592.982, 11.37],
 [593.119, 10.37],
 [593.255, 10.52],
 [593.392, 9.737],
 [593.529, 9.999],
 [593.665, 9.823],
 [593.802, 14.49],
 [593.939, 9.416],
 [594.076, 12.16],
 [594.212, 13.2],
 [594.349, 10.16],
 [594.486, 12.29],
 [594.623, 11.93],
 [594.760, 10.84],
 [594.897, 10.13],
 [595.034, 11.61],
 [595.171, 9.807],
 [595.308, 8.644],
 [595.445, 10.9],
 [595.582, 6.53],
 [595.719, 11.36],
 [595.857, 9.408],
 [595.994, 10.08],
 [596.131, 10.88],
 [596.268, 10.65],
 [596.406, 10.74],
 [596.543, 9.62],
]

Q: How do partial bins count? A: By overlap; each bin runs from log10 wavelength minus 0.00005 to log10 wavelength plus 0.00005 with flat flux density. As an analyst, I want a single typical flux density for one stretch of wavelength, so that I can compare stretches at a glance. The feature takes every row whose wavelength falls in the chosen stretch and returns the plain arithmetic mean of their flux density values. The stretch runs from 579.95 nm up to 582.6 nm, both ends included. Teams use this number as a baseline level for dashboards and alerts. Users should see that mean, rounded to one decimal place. 11.1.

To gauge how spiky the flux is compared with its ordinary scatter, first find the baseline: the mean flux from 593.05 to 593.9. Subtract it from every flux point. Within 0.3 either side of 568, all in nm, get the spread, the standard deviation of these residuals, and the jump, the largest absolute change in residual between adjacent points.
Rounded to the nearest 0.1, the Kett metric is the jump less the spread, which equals 1.4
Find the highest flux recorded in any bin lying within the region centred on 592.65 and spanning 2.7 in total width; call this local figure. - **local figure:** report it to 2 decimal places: 14.49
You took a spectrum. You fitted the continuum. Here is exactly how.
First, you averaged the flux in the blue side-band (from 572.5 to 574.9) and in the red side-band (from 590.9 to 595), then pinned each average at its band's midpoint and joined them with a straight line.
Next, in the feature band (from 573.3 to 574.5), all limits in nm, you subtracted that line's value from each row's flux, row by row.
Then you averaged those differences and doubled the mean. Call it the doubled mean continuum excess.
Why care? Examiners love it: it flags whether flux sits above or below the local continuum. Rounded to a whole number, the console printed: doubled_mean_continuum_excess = -1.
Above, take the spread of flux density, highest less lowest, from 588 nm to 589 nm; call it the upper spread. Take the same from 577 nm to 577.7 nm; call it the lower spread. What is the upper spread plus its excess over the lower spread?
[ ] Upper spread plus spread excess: -2.3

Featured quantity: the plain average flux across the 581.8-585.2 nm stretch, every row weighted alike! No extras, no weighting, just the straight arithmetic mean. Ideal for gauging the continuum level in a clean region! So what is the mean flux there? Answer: 11.8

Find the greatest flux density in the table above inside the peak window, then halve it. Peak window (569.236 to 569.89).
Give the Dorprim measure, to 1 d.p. 7.0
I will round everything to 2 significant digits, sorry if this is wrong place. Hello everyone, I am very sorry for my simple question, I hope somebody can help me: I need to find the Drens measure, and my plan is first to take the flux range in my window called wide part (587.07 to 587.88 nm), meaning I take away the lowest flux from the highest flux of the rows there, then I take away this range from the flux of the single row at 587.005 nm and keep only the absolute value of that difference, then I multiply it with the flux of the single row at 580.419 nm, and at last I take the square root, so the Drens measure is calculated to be 8.1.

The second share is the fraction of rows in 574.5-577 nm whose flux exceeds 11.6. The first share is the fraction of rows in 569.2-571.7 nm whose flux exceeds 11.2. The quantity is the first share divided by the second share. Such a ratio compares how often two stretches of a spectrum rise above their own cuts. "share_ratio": 2.2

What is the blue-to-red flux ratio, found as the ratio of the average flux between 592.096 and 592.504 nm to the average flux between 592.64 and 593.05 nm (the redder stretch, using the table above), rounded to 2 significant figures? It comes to 0.76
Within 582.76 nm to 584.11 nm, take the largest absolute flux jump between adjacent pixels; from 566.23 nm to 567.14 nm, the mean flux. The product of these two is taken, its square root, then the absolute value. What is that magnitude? 5.1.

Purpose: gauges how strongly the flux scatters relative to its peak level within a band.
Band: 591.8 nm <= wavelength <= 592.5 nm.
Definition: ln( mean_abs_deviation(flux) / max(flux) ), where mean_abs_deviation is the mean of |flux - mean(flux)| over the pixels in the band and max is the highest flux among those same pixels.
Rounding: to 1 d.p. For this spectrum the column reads -1.9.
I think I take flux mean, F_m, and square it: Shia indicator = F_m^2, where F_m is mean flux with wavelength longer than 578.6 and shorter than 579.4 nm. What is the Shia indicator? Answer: 118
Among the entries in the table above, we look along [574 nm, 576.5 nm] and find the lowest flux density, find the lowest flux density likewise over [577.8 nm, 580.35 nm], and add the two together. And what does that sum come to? 15.2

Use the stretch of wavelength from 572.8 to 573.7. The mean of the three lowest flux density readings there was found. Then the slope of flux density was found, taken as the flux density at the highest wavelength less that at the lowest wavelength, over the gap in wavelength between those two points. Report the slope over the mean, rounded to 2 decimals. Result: -0.21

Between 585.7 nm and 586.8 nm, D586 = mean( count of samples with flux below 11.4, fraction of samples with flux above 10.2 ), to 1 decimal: 3.5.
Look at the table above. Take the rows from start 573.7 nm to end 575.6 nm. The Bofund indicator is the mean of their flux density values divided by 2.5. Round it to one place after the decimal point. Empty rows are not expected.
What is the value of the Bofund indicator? 3.9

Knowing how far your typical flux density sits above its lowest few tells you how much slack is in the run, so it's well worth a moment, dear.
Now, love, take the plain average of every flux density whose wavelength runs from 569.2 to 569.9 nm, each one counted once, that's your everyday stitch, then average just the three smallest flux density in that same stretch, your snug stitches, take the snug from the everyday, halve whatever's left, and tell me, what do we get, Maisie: 0.4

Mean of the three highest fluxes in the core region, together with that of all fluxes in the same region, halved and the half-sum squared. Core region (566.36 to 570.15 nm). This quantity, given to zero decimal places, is 164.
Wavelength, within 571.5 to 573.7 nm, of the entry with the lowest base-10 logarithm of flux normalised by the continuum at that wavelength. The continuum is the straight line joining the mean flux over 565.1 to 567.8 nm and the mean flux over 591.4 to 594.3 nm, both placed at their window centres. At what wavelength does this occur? 572.192 nm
